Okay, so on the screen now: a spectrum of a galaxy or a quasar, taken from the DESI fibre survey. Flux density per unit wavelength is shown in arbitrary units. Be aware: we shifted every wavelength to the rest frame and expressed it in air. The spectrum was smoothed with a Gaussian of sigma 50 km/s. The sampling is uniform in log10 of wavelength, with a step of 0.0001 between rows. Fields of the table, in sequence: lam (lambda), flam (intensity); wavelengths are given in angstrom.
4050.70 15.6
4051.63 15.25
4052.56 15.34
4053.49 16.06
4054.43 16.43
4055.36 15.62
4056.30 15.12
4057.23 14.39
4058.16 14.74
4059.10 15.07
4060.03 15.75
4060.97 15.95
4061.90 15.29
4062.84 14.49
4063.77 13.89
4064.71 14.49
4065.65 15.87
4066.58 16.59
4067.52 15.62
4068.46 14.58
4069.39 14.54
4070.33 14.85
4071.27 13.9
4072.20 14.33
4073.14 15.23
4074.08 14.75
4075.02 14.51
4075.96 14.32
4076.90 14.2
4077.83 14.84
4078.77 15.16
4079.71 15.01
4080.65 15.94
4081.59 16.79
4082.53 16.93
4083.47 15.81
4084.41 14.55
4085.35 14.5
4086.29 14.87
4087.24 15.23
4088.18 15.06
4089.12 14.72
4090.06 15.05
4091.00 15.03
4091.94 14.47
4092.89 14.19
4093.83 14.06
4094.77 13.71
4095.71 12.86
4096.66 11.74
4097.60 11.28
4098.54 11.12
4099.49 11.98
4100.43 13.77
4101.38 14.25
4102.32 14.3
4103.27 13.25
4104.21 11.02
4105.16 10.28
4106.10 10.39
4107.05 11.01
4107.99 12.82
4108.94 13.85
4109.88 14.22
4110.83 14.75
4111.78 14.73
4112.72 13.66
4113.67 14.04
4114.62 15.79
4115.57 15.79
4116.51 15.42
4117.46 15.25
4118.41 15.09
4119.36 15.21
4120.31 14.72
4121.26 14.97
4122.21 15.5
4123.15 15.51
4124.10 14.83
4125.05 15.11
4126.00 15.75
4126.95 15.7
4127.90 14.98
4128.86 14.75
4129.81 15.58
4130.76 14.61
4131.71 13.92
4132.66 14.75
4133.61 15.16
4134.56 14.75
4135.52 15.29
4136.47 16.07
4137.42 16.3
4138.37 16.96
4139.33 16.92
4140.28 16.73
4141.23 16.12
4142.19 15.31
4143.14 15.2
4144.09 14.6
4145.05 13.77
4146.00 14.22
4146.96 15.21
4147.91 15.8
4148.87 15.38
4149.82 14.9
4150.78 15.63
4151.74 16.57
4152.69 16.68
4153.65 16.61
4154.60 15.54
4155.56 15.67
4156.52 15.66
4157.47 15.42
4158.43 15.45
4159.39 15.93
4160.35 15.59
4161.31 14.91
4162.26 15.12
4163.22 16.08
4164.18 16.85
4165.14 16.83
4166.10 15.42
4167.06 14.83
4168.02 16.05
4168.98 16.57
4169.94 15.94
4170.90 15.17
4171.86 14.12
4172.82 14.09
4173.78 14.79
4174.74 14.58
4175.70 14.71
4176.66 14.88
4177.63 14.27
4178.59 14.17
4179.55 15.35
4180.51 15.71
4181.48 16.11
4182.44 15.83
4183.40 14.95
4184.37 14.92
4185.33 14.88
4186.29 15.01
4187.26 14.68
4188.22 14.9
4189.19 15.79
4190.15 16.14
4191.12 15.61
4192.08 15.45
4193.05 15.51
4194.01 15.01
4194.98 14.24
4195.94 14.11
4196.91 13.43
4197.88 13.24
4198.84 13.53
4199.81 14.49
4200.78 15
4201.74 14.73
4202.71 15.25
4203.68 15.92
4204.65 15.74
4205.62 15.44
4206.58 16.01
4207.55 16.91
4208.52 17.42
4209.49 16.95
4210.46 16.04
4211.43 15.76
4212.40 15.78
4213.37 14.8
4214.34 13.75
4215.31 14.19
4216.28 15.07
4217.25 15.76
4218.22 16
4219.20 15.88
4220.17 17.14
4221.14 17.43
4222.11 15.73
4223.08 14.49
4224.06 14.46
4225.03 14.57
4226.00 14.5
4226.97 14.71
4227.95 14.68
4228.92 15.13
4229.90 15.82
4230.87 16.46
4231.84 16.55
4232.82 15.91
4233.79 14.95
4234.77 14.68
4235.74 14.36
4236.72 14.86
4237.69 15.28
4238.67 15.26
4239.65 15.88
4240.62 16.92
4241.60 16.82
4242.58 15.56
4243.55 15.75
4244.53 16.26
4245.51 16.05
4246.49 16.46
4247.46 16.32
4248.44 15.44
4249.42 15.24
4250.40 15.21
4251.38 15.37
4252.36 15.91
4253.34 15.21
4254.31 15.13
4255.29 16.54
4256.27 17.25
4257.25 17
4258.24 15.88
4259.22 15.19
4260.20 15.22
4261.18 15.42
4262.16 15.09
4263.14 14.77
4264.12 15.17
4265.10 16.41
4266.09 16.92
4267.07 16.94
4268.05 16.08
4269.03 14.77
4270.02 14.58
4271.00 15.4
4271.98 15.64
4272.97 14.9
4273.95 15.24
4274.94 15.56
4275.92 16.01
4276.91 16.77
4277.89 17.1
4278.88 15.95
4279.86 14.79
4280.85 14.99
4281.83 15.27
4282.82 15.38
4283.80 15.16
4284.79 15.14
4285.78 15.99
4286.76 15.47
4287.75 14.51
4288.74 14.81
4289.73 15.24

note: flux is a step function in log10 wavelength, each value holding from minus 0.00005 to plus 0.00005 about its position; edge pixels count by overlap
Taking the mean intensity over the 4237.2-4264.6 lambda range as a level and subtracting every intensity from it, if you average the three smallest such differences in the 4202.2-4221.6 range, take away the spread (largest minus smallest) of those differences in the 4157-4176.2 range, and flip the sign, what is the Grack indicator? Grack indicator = 4.3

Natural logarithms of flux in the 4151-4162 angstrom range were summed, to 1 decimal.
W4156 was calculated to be 30.4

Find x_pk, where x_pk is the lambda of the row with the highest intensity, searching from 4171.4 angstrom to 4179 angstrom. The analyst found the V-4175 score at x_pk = 4176.66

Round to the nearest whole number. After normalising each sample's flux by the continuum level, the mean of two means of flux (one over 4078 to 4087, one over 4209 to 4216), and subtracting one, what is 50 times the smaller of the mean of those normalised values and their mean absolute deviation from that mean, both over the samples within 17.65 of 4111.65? -5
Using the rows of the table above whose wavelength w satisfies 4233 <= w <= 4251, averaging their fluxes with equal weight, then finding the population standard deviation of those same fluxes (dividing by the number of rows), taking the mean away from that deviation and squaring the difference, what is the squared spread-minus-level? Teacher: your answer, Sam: 223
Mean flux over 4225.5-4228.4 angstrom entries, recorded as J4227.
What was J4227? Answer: 14.6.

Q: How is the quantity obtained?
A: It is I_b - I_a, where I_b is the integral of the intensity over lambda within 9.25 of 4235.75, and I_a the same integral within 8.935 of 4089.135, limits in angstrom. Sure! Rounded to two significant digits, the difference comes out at 28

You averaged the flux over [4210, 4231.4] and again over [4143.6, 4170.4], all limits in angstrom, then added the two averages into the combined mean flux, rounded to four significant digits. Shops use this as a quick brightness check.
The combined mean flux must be 30.99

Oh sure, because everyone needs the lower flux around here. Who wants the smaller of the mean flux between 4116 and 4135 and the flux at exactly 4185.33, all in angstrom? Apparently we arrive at 14.9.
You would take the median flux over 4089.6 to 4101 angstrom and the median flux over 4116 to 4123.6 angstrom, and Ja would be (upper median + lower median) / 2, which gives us 14.5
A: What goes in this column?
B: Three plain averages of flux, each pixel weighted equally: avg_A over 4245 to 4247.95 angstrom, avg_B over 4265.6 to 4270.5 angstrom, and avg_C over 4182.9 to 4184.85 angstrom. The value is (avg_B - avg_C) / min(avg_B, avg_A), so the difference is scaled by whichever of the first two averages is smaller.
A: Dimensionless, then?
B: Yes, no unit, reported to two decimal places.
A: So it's 0.06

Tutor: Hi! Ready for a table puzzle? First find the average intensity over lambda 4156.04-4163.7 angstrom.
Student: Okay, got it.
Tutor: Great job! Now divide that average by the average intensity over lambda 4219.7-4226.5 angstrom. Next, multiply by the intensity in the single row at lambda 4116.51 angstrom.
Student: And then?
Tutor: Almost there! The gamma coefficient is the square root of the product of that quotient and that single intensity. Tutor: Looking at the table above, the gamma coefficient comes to 3.93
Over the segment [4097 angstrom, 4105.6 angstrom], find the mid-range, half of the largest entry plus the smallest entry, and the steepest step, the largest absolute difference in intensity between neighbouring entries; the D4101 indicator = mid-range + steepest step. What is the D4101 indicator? 14.5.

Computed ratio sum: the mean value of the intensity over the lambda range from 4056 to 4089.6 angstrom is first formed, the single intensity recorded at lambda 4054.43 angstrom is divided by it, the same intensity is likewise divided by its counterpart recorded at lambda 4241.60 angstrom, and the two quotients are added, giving 2.07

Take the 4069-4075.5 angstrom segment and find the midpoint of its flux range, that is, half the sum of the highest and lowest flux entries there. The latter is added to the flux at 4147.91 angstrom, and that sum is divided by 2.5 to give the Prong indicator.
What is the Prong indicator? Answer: 12.1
